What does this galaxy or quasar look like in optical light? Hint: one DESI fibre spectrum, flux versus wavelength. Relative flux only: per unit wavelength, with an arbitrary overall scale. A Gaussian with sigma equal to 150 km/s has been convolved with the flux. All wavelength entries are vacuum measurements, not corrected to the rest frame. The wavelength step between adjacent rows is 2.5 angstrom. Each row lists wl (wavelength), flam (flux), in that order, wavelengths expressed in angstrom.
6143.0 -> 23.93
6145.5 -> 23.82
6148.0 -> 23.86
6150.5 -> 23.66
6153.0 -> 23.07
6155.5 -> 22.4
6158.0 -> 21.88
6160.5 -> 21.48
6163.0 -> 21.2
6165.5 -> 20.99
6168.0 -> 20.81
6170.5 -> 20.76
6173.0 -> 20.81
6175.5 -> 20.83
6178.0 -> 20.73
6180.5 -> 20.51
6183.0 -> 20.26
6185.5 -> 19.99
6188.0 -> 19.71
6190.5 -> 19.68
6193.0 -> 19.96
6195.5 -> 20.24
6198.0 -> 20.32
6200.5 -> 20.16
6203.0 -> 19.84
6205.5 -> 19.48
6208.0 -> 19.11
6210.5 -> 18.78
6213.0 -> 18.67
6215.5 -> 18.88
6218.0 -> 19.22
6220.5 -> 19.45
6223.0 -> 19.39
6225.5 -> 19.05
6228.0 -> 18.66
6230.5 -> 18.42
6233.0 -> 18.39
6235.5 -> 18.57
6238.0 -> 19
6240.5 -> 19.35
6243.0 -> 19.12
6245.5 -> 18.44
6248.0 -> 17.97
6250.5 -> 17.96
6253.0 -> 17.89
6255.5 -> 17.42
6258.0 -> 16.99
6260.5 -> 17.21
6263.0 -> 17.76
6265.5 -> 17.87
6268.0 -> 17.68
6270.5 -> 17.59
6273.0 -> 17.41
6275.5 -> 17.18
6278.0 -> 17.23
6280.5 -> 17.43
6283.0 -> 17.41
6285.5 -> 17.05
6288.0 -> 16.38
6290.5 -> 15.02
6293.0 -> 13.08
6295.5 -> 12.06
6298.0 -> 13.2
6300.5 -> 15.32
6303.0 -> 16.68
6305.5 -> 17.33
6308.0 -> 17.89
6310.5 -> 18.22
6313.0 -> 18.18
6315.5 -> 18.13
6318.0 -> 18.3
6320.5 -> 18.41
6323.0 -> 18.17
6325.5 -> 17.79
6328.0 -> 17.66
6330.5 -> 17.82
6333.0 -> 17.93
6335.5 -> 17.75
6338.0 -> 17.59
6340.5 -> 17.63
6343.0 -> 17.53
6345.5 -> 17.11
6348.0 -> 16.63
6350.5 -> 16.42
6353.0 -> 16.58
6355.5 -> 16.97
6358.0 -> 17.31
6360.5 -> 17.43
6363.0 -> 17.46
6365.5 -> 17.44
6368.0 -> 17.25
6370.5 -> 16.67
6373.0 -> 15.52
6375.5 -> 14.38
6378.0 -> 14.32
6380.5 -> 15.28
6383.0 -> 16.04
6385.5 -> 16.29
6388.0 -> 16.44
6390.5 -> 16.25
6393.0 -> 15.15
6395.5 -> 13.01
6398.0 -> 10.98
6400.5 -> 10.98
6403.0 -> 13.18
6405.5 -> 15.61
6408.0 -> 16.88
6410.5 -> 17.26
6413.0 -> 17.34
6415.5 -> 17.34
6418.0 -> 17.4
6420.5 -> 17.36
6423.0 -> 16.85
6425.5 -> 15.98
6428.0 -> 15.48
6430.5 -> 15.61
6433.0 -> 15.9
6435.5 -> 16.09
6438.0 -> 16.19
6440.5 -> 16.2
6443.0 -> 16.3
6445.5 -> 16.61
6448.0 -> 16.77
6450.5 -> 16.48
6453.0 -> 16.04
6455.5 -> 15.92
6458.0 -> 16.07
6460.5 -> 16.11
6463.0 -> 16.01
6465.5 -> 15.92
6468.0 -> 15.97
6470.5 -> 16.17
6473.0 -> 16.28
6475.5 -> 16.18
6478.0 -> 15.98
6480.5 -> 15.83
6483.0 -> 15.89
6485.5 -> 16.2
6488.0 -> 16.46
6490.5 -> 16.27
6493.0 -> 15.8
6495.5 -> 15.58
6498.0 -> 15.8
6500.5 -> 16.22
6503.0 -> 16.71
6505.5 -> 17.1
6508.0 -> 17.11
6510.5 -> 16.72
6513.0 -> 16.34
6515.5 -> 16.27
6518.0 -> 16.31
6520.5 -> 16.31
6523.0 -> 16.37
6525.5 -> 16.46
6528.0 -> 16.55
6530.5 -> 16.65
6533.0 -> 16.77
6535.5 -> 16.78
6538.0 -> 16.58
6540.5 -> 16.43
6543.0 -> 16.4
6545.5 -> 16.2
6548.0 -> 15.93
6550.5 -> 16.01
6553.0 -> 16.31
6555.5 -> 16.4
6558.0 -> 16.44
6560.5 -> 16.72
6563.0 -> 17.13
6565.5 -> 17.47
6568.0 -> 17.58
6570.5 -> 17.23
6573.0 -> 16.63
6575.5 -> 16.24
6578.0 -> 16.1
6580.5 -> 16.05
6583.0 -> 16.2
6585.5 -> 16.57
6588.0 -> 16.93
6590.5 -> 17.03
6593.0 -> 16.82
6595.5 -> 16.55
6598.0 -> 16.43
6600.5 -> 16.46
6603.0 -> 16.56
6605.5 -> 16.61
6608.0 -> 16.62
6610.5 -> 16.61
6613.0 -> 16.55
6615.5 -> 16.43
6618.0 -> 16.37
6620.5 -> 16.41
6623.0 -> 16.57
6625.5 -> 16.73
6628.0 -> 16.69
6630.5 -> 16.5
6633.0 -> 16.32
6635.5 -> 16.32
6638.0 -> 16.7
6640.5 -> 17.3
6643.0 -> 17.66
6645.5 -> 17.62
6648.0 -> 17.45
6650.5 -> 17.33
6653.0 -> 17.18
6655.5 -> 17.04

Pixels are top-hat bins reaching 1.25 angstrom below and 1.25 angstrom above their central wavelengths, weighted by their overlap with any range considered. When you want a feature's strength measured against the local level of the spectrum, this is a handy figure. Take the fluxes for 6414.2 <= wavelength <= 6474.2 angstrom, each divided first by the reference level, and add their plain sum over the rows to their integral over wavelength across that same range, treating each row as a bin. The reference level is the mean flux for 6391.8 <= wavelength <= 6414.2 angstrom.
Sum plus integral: 94.5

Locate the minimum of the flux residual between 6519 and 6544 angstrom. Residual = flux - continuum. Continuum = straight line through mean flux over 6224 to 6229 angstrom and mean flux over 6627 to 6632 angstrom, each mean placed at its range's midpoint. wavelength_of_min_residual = 6520.5 angstrom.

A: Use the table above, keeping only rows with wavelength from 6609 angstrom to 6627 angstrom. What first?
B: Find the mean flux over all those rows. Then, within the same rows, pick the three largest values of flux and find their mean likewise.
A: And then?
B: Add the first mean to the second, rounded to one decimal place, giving 33.2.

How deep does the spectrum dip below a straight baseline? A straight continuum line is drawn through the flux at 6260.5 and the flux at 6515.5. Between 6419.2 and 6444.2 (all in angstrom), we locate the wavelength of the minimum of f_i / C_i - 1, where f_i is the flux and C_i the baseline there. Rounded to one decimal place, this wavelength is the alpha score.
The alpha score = 6428.0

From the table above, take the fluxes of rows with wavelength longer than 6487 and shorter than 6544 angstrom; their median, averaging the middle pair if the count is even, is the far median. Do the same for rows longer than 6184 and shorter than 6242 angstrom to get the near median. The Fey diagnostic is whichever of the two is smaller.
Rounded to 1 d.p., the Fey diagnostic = 16.4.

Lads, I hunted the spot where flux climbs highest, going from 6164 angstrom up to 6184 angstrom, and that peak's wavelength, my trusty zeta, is 6165.5 angstrom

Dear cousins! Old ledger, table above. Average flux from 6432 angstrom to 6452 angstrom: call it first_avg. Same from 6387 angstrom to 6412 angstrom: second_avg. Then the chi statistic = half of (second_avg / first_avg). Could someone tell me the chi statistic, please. 0.45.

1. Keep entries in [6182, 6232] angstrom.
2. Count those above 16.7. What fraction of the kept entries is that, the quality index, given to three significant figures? 1.00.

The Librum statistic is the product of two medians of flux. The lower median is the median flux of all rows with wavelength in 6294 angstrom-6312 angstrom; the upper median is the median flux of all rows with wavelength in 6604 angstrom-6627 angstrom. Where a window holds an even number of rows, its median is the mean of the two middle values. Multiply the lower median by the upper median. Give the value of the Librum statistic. 276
